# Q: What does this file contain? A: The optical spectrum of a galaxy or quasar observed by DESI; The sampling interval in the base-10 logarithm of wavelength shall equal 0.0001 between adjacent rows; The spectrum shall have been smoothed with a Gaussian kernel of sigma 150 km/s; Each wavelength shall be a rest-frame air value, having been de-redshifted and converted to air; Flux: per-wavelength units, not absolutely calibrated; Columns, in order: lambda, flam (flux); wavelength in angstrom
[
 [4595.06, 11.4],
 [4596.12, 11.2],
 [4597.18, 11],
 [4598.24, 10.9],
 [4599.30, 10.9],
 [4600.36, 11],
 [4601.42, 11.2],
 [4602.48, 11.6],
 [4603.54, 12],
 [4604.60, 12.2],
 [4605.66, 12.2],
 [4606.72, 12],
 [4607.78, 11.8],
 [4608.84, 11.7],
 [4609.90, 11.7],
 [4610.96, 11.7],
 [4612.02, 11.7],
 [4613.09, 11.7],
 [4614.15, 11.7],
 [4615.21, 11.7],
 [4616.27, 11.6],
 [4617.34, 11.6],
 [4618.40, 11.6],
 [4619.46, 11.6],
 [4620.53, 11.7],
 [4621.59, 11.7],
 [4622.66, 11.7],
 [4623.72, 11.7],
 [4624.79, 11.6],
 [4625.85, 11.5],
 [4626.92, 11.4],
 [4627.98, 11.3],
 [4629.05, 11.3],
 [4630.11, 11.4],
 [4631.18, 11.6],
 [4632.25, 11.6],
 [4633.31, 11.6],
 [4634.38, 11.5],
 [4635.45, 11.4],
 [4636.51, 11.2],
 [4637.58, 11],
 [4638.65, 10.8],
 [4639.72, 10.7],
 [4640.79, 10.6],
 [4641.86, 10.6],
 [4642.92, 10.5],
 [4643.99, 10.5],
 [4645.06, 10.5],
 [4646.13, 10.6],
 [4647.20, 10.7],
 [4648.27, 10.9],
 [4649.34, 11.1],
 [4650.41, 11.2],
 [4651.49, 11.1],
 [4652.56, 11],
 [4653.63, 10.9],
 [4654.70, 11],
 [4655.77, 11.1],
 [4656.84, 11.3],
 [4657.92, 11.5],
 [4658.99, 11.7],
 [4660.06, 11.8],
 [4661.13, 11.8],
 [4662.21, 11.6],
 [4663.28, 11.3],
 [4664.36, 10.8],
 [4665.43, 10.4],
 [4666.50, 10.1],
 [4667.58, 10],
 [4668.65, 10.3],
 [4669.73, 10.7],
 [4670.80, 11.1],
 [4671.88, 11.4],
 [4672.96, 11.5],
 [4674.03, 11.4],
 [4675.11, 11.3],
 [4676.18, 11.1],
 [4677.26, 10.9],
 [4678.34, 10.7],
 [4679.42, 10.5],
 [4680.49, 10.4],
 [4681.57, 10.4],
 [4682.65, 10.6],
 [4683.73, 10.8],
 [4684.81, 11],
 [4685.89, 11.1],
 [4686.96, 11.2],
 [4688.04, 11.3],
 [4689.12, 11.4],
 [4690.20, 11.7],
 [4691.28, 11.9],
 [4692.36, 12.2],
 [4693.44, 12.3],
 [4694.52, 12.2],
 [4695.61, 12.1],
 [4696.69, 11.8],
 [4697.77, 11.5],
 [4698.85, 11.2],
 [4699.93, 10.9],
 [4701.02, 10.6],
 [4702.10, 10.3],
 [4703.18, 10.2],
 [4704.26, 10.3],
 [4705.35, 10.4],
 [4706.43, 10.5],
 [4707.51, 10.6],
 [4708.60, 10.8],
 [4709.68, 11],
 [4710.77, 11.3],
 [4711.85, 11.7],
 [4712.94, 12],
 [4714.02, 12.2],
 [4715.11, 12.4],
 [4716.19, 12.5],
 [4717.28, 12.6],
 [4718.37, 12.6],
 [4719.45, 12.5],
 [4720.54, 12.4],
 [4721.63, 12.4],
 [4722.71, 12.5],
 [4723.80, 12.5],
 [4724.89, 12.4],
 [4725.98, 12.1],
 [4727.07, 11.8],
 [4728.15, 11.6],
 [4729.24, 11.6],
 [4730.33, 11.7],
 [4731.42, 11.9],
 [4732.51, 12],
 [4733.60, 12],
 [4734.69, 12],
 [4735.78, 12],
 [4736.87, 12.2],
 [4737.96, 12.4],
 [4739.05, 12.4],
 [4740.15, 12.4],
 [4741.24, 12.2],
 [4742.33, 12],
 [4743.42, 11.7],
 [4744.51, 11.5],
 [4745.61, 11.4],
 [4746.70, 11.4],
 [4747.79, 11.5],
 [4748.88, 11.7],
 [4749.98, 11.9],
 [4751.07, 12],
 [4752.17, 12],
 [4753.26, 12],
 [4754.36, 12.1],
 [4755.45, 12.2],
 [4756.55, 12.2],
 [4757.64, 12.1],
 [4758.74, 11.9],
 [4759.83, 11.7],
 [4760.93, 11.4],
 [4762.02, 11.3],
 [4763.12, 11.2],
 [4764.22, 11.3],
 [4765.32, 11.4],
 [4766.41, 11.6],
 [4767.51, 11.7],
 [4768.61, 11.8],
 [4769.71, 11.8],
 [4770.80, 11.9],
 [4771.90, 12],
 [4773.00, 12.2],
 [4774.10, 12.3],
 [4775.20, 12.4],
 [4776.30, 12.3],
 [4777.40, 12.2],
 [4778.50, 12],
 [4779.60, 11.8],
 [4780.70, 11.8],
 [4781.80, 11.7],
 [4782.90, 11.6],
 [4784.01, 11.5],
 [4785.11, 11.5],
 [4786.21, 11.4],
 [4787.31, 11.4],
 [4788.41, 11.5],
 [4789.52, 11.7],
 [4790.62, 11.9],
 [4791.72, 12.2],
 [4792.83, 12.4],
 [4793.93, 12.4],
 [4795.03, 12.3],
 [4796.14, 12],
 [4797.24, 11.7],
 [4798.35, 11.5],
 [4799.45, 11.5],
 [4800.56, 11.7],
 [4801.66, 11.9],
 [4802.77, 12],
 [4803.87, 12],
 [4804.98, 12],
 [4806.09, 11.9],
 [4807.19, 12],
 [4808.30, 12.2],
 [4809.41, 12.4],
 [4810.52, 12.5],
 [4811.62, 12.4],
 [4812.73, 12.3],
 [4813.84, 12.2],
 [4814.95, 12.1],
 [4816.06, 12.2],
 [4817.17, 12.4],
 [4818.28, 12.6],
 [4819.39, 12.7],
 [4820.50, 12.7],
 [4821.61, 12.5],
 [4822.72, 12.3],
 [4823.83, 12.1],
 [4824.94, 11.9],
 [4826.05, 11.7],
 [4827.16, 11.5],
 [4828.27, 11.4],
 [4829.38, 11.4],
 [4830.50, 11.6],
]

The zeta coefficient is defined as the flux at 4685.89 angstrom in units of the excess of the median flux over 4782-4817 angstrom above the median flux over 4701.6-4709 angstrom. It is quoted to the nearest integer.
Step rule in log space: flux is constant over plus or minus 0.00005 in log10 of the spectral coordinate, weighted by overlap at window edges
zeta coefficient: 7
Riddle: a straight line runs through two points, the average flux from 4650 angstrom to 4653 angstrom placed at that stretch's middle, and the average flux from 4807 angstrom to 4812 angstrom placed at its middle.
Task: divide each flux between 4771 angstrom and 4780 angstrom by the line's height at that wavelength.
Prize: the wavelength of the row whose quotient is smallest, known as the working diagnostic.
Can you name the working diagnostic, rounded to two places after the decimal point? 4779.60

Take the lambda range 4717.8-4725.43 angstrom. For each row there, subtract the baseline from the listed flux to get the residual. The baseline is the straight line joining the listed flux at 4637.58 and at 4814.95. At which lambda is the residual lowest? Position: 4724.89 angstrom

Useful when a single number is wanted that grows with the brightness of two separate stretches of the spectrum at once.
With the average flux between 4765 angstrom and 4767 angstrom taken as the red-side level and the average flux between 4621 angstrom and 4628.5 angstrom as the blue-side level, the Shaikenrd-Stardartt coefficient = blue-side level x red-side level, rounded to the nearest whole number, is 133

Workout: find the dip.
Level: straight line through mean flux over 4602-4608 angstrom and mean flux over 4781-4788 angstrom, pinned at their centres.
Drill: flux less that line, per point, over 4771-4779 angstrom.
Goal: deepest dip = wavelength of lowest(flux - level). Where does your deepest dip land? 4771.90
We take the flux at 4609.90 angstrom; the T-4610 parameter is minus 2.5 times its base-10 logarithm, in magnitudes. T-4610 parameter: -2.67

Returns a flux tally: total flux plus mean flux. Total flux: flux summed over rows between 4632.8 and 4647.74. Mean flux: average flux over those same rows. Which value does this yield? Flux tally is 163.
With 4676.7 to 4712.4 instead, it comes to 377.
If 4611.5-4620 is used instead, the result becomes 105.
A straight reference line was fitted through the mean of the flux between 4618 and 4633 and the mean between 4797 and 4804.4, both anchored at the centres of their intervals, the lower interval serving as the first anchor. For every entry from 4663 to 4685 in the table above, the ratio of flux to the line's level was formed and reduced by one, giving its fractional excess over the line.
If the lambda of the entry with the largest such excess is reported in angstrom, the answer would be 4672.96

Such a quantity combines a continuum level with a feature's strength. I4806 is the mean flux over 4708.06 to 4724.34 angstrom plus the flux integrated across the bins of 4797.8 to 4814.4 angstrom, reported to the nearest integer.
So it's 212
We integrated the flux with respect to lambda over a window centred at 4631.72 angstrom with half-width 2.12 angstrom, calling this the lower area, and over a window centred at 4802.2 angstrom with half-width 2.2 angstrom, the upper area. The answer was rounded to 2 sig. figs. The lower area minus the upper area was -3.4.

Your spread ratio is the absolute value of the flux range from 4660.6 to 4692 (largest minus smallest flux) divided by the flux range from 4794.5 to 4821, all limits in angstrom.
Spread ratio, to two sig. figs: 1.6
